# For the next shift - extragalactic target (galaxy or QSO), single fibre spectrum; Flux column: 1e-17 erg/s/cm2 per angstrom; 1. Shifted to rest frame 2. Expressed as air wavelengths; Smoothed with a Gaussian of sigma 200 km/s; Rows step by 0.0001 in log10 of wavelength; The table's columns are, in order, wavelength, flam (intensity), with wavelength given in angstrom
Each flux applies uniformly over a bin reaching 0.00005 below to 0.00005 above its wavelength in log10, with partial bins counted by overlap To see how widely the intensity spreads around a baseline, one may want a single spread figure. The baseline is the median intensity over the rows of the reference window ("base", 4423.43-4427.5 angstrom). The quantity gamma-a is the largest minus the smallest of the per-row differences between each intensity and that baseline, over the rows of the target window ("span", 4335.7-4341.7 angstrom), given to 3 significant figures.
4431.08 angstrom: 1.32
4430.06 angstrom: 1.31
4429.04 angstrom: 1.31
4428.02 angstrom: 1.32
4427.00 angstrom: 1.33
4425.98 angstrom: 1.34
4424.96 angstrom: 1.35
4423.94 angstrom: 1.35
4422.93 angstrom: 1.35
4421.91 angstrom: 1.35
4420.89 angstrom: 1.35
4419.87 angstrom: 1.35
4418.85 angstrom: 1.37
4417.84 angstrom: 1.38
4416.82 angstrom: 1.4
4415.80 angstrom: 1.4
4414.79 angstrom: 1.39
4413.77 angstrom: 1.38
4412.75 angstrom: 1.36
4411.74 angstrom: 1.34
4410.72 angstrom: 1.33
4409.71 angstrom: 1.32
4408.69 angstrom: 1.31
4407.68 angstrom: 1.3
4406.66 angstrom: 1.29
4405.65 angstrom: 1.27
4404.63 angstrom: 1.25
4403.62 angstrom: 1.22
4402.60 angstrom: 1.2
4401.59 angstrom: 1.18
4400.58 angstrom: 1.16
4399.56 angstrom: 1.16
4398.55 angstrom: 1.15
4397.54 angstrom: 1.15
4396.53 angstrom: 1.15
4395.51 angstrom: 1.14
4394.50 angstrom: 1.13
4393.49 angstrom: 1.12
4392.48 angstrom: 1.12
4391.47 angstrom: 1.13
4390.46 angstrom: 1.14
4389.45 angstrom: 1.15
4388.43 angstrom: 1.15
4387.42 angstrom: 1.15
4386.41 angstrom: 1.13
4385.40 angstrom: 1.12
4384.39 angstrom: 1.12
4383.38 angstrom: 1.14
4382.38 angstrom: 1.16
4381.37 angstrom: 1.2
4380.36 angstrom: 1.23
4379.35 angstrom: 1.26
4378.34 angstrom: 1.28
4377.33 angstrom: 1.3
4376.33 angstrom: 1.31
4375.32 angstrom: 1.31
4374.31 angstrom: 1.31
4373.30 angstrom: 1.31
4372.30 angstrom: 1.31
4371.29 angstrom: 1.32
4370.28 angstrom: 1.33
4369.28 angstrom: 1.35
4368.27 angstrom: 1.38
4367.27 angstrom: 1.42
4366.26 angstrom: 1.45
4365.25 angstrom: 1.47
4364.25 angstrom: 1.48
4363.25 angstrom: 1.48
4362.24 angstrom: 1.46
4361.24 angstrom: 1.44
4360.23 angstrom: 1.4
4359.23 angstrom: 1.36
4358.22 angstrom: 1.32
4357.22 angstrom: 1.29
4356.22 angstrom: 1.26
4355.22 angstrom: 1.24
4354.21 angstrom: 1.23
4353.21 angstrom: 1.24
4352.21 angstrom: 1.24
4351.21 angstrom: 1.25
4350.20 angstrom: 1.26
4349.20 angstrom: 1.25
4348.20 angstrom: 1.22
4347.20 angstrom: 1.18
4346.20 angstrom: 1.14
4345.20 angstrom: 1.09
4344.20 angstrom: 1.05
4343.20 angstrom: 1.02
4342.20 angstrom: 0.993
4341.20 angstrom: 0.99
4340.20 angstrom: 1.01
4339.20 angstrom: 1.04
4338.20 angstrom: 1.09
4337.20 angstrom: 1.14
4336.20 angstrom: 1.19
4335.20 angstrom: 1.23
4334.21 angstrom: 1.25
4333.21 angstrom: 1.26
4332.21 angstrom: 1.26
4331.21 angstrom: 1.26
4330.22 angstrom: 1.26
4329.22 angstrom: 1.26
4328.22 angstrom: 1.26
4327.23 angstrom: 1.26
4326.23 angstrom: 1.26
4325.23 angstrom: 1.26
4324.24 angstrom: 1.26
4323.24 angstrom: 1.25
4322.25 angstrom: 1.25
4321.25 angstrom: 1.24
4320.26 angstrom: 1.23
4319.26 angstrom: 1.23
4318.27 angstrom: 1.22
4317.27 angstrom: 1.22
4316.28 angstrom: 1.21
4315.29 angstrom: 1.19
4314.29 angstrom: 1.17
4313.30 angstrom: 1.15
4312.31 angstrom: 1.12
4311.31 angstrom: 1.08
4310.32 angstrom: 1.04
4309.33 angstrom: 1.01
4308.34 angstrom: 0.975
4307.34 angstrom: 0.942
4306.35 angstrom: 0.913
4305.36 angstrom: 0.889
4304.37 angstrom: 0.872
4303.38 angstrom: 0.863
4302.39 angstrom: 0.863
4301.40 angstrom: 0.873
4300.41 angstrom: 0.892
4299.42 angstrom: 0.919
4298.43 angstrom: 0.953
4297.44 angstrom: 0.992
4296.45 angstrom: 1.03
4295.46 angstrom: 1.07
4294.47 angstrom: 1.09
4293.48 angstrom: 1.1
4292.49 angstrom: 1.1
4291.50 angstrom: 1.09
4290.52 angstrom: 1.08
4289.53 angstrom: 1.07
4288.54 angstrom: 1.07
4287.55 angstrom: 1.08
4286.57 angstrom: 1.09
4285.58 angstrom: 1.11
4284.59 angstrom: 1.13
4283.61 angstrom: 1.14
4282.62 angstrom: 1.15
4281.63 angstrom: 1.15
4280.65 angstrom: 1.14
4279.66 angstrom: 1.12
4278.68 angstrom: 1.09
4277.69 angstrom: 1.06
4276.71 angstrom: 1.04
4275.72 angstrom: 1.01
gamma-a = 0.200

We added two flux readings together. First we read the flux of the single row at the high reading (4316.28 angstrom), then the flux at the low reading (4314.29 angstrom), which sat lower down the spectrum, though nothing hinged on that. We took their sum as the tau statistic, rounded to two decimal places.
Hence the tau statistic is 2.38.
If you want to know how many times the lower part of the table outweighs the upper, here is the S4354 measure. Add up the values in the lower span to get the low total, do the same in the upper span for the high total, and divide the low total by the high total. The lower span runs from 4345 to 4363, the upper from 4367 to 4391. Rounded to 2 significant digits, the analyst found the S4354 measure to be 0.77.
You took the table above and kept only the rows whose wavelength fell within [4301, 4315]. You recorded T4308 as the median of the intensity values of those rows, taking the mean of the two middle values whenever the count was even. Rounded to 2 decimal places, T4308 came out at 0.96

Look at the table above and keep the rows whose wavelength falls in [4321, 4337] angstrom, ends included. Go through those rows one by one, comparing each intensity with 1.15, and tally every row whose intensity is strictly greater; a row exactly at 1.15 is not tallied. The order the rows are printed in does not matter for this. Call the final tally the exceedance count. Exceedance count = 16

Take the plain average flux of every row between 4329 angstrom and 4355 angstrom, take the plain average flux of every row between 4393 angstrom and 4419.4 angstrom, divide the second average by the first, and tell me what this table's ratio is 1.08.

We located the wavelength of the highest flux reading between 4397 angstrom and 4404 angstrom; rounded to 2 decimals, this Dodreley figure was 4403.62 angstrom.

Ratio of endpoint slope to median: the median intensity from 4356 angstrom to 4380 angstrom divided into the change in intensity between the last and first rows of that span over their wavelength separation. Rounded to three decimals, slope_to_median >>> 0.000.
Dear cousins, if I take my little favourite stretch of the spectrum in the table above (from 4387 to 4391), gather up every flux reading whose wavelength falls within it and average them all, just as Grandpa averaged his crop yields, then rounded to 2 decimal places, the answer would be 1.15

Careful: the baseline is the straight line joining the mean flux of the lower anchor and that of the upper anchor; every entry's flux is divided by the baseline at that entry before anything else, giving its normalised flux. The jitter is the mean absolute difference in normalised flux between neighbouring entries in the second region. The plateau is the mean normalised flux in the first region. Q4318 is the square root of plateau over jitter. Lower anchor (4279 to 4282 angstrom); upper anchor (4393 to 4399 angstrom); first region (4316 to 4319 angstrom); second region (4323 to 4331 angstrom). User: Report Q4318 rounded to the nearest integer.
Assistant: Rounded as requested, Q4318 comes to 29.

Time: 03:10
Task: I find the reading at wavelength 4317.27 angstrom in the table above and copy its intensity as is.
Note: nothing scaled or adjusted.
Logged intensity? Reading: 1.22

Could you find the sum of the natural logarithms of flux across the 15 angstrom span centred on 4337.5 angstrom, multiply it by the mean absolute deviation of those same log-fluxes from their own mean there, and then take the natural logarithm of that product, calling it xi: -1.79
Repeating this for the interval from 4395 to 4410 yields -1.96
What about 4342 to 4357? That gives -1.79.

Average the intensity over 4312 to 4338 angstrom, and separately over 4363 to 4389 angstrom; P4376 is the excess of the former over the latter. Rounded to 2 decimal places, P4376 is -0.06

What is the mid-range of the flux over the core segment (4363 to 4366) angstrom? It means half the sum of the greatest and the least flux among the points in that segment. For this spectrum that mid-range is 1.5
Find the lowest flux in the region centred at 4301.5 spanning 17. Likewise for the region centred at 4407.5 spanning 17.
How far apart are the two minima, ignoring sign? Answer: 0.30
